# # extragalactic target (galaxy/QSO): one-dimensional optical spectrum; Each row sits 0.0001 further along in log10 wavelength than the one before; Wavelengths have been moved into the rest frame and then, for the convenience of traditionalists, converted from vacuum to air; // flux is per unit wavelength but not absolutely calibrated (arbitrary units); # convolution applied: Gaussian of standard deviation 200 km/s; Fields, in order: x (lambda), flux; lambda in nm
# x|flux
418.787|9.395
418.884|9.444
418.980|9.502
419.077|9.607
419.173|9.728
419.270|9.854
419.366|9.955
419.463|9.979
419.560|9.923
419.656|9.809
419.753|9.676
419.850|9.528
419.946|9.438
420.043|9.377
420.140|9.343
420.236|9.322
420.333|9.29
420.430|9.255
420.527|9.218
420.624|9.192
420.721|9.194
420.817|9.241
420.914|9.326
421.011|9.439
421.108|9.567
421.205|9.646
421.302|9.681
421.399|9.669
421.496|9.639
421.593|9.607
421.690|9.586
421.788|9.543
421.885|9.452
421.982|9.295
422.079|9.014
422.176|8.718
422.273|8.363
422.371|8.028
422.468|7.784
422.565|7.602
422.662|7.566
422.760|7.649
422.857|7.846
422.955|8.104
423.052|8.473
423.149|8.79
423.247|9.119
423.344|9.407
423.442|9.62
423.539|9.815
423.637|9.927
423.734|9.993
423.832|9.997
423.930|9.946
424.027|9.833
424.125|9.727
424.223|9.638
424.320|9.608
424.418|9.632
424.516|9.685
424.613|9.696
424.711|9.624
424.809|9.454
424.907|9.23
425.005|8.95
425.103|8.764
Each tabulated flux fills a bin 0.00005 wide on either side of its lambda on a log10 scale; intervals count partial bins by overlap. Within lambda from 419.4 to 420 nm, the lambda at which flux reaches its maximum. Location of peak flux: 419.463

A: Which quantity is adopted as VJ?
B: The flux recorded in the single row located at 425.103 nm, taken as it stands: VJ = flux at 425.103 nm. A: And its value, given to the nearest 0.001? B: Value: 8.764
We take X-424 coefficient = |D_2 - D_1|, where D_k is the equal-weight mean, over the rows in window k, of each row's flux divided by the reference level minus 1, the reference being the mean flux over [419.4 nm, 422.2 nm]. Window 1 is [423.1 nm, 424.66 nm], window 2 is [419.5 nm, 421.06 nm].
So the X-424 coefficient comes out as 0.03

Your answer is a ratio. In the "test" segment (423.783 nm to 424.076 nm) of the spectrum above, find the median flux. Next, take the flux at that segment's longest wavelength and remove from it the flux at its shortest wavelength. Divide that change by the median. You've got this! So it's -0.016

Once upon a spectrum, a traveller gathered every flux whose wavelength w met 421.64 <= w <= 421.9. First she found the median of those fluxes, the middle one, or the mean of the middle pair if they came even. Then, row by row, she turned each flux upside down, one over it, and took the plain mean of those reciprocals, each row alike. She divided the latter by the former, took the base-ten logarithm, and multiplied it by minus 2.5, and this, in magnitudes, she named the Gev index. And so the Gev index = 4.90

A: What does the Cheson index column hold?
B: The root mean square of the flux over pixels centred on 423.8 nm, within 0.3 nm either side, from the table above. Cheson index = 9.9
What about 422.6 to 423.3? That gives 8.2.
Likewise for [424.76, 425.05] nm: 9.2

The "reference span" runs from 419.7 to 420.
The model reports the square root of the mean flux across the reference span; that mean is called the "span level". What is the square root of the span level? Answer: 3.09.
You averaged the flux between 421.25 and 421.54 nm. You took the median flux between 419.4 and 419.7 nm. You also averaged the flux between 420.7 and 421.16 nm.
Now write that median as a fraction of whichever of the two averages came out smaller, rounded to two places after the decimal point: 1.06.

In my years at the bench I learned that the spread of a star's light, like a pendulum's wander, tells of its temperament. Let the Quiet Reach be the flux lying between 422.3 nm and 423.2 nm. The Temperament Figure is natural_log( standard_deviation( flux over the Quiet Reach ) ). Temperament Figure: -0.9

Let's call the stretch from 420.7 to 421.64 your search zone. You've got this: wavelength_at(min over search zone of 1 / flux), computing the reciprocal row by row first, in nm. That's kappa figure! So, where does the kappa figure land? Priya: 421.302 nm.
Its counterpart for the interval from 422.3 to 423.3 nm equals 423.247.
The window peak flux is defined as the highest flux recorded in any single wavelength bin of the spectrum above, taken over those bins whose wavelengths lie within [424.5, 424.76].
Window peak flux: 9.696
